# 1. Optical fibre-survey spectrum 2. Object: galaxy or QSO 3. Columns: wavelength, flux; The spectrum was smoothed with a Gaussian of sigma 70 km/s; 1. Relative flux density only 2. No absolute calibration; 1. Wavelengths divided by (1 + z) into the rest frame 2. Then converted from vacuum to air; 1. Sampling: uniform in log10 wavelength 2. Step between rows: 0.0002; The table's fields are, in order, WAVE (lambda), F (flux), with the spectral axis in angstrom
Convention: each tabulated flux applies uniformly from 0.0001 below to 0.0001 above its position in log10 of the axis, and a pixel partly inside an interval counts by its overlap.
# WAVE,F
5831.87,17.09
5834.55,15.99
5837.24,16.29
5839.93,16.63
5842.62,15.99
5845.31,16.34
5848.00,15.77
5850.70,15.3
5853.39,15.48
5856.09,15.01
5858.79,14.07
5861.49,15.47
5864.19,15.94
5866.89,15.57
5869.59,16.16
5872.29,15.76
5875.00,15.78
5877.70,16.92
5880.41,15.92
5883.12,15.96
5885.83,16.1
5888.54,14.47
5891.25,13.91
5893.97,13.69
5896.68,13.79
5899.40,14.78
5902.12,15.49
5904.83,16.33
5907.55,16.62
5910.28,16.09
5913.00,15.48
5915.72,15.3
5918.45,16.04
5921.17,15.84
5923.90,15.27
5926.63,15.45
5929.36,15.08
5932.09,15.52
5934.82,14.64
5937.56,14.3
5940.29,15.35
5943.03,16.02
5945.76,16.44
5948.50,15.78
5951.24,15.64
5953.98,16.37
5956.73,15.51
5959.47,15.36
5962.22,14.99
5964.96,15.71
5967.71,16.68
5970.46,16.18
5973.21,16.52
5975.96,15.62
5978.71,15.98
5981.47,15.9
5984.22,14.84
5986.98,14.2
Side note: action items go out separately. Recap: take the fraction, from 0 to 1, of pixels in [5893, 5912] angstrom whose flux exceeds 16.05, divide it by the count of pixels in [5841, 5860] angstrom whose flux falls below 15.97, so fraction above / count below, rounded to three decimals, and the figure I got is 0.086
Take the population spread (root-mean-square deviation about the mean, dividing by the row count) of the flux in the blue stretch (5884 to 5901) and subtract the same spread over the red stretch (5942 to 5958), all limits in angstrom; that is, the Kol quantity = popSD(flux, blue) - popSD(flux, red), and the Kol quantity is 0.48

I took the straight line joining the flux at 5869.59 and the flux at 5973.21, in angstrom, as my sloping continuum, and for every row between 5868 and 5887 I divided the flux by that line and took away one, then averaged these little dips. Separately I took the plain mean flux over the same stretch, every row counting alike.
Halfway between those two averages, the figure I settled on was 8.04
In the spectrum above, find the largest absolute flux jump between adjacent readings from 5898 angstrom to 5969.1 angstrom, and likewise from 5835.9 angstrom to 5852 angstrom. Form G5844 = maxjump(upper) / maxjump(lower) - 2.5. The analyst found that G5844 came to -0.86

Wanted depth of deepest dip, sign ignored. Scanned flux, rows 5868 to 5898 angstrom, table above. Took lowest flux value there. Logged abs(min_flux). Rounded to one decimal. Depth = 13.7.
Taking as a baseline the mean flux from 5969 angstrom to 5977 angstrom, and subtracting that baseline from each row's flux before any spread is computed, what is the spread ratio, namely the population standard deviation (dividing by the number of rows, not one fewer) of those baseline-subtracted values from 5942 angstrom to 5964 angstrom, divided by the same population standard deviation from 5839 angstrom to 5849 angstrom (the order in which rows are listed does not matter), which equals 1.42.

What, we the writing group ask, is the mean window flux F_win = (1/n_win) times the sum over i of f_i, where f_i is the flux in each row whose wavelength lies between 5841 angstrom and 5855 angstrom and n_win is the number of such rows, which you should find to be 15.8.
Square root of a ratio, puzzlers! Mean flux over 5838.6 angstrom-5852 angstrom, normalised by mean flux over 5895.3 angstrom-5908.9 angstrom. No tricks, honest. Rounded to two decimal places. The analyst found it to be 1.02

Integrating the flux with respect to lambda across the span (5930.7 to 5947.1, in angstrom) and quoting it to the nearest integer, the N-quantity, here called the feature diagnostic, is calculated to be 252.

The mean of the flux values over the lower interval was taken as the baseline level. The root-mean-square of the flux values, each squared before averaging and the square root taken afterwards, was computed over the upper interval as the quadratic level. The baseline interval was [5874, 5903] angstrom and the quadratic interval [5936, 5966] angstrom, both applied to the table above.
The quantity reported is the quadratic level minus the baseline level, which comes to 0.4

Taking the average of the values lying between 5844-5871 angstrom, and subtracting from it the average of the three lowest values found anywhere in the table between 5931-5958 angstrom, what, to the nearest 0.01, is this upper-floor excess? 0.75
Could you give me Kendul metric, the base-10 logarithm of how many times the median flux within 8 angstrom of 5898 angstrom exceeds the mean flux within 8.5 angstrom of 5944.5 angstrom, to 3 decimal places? -0.036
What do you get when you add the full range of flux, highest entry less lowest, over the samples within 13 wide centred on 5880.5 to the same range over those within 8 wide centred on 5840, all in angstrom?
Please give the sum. 1.8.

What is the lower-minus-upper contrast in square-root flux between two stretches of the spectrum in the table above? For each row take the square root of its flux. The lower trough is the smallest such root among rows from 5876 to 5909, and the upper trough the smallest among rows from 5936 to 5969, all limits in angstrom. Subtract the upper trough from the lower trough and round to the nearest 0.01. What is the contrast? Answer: -0.08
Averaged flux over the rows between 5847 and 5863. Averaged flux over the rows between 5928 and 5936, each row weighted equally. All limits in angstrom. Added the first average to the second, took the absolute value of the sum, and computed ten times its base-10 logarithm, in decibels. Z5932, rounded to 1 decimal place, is 14.8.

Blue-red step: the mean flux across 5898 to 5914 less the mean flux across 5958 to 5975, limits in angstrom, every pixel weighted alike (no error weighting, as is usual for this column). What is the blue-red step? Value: -0.1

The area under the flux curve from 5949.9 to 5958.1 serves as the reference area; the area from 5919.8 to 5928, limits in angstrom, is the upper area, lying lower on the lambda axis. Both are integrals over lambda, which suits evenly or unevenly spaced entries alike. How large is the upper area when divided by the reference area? 1.0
